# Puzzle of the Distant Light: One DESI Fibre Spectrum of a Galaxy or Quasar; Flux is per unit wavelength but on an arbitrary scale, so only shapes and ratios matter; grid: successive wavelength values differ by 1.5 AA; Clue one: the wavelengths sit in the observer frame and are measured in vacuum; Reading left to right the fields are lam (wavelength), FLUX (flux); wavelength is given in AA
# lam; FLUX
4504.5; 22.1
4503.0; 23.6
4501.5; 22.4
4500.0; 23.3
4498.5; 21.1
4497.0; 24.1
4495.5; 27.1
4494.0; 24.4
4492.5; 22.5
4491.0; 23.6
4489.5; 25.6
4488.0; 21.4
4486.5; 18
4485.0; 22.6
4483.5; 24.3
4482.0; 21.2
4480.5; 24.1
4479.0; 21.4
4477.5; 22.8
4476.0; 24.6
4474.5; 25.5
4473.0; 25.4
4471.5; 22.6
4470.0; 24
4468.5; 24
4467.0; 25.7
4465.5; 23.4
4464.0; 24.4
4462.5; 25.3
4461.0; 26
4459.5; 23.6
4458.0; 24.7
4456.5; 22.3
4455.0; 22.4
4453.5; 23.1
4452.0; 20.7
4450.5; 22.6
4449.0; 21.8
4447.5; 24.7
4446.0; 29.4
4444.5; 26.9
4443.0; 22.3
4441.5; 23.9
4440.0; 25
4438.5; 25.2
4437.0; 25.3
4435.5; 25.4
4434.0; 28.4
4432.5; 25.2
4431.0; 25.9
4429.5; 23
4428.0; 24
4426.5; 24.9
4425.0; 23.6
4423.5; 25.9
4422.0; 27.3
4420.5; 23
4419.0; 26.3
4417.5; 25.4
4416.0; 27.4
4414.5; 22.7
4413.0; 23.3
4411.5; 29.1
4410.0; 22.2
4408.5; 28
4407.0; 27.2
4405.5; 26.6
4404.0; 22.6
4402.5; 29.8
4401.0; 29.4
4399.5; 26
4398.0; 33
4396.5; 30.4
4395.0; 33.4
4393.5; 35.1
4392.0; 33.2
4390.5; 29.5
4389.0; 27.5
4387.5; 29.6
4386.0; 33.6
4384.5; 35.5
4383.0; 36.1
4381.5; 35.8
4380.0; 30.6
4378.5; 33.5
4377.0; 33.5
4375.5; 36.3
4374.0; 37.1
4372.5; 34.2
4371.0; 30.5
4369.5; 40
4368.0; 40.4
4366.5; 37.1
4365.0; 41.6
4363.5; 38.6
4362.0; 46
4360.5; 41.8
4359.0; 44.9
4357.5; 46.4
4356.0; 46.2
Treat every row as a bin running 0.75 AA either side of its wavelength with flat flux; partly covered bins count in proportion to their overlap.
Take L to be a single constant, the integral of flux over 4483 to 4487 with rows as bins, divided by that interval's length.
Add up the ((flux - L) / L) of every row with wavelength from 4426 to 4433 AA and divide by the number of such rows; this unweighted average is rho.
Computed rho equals 0.13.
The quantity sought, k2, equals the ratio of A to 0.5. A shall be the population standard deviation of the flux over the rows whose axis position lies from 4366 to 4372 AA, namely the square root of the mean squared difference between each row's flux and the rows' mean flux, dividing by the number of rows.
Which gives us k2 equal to 7.9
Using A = 4.0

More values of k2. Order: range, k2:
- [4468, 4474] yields 2.0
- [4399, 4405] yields 5.8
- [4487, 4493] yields 3.1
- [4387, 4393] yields 4.1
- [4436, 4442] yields 1.1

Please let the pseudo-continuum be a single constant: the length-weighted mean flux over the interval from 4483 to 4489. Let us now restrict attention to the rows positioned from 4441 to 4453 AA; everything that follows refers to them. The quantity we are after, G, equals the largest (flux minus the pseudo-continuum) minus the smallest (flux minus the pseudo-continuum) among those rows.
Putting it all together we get 8.7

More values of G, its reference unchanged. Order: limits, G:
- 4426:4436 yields 5.4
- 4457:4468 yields 2.6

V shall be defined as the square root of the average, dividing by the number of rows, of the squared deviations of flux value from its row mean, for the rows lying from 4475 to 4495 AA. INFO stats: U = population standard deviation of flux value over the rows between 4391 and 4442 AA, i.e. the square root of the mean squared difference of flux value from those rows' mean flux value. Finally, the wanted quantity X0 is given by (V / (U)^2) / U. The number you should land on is 0.05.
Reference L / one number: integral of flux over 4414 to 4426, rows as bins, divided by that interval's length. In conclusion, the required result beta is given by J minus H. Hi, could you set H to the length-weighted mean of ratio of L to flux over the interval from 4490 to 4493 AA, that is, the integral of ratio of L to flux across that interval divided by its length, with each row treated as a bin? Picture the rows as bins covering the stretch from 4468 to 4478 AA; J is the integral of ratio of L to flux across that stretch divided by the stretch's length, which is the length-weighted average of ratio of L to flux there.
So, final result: -0.04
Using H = 1.08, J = 1.05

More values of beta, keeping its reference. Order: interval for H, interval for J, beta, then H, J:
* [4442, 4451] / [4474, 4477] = -0.02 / 1.04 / 1.02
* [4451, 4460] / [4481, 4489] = 0.06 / 1.11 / 1.18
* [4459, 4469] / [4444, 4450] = -0.02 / 1.02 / 1.00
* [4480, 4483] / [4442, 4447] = -0.14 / 1.12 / 0.98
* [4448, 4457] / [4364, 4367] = -0.50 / 1.14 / 0.64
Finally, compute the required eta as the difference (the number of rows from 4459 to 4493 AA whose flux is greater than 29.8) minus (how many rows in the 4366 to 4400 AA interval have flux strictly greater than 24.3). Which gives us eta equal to -23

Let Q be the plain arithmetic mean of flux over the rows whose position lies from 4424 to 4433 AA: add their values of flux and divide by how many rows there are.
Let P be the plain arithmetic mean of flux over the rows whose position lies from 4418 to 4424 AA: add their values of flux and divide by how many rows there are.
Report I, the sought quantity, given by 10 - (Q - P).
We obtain 11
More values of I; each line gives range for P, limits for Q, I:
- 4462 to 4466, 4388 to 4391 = 6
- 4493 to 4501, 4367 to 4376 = -2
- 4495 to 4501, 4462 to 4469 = 9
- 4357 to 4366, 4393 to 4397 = 20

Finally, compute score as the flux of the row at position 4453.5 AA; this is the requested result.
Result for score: 23.1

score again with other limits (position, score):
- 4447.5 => 24.7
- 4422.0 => 27.3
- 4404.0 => 22.6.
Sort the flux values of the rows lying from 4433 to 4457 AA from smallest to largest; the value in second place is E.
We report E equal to 21.8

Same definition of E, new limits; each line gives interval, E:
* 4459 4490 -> 21.2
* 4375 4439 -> 22.6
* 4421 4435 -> 23.6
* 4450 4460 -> 22.3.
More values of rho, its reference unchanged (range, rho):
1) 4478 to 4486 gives 0.05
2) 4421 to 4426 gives 0.18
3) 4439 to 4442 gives 0.13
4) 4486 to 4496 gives 0.07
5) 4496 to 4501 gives 0.05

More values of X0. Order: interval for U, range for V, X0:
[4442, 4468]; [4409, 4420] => 0.26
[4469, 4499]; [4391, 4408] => 0.45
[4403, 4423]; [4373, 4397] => 0.23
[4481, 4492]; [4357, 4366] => 0.23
